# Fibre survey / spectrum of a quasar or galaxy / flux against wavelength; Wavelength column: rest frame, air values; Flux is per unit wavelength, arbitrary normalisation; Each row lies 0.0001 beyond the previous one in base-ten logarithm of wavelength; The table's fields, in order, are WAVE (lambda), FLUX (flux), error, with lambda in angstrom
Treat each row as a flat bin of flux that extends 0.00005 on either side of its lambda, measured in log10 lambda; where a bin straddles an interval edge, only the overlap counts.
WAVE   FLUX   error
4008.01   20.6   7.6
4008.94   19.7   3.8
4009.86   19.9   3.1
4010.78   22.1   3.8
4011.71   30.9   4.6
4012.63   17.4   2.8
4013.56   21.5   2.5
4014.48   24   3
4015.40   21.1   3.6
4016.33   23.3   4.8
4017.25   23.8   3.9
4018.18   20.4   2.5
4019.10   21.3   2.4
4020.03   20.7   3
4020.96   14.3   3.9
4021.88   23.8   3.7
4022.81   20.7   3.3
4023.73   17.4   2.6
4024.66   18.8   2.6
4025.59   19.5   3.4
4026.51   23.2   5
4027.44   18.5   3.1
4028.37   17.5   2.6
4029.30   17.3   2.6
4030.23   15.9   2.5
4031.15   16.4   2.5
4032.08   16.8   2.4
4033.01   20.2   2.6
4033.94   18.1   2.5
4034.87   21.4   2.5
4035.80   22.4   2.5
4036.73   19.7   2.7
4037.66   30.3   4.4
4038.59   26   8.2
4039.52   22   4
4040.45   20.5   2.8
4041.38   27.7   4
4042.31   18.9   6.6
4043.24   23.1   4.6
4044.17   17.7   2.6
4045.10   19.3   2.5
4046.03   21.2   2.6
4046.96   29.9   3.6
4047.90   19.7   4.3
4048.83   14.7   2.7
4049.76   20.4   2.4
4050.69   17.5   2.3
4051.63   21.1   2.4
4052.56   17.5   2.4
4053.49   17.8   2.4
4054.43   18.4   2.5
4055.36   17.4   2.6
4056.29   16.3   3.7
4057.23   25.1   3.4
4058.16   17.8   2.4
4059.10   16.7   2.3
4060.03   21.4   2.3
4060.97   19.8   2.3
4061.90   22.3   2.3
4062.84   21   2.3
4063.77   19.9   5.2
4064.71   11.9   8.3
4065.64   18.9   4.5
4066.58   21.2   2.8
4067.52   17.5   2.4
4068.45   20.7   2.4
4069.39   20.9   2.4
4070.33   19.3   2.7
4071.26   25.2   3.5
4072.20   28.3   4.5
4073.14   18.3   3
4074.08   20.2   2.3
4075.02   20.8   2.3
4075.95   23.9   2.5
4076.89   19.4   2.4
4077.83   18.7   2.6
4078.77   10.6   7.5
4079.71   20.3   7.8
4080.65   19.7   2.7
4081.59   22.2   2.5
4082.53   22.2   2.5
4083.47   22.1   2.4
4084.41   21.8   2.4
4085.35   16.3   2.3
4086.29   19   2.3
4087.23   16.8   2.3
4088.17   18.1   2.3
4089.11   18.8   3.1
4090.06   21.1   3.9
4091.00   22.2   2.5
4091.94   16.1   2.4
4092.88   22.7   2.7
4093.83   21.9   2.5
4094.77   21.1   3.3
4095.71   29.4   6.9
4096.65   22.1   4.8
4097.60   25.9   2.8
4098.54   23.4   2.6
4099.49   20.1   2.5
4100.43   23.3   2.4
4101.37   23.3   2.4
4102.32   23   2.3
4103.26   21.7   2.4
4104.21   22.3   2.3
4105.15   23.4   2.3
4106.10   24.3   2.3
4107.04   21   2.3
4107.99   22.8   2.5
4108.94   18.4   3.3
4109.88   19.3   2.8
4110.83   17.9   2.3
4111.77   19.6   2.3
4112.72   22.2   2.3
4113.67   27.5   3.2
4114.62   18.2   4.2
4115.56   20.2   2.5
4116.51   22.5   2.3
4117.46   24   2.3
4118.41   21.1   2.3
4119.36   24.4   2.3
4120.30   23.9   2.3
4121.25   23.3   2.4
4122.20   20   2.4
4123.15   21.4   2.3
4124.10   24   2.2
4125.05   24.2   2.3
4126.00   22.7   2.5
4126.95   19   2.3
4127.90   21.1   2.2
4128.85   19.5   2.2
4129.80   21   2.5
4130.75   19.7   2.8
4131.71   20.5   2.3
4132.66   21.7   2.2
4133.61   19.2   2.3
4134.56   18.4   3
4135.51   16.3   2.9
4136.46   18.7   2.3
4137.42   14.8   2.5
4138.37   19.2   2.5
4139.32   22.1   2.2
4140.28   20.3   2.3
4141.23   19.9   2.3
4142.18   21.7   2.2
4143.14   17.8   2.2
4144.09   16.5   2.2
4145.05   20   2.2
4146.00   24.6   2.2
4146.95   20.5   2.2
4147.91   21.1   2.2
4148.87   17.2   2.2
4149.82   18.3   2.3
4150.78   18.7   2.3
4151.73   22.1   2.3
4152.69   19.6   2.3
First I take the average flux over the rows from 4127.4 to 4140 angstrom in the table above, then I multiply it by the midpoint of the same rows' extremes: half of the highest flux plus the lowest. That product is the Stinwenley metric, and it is 358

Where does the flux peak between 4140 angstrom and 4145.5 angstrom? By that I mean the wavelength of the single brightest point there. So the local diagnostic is 4142.18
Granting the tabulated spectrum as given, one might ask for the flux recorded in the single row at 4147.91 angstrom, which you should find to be 21.1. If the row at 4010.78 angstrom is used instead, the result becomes 22.1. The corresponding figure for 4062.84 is 21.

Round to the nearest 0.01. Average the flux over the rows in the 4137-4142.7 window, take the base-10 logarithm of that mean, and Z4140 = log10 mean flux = 1.29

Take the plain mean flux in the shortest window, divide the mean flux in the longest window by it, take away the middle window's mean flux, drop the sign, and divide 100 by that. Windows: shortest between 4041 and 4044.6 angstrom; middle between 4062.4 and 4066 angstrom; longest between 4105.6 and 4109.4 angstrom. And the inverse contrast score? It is 5.9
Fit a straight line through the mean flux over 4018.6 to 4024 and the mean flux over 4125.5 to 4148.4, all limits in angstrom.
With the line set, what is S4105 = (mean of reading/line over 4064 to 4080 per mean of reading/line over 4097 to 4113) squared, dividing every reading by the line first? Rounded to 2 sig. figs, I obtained 0.82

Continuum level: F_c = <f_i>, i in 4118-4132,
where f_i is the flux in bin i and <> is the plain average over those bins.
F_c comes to 21.7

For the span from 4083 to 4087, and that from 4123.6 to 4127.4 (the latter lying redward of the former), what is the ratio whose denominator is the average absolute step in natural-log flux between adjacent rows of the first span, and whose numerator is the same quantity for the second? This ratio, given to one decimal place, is 0.5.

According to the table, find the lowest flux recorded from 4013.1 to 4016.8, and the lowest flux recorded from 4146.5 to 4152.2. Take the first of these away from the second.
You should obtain -3.9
